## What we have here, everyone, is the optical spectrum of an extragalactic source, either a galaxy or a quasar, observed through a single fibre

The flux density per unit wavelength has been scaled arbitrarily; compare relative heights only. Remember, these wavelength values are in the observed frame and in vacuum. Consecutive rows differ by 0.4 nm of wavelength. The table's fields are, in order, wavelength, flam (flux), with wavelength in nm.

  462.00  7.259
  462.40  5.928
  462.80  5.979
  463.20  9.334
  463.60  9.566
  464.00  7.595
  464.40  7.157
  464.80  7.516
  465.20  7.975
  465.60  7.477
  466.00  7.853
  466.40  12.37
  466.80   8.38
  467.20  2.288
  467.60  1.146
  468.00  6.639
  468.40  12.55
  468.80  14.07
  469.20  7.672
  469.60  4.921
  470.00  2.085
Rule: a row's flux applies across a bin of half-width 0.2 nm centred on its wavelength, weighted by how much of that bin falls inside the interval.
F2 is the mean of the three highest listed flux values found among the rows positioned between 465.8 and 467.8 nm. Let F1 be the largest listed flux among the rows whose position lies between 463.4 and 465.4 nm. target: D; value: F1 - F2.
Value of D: 0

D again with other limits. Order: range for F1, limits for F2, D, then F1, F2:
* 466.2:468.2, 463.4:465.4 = 4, 12.37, 8.4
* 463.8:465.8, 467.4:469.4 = -3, 7.975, 11.4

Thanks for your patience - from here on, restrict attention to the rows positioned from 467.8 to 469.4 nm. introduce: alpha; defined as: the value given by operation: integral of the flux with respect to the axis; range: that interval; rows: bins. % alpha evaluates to 16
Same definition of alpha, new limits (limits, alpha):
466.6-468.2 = 7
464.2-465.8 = 12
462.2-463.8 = 12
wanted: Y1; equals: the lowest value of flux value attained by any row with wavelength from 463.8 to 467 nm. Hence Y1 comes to 7.157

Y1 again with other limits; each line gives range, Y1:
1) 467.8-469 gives 6.639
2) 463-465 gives 7.157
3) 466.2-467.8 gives 1.146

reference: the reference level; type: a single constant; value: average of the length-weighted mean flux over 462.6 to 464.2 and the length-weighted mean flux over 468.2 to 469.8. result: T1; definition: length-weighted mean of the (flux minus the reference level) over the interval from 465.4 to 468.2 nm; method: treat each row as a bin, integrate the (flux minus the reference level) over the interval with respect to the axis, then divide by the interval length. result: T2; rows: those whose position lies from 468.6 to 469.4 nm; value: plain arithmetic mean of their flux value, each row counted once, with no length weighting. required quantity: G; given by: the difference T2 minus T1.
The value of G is 13.2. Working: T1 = -2.4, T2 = 10.9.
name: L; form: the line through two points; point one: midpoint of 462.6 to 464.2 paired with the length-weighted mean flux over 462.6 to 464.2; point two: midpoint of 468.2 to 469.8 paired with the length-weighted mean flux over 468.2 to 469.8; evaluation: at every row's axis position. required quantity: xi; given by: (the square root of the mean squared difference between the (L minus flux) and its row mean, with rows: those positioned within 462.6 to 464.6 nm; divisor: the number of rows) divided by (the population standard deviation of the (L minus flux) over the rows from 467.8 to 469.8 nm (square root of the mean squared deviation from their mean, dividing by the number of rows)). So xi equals 0.4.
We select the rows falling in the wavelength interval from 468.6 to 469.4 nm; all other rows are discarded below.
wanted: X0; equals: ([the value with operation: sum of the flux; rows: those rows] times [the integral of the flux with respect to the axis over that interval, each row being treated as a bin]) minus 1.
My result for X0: 188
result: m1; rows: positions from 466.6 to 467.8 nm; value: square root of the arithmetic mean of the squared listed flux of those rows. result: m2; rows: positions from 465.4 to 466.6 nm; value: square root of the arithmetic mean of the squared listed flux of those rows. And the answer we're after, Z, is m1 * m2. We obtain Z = 48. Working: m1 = 5.1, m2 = 9.5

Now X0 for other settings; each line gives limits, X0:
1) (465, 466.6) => 508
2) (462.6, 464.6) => 627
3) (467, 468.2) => 40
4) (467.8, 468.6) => 146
